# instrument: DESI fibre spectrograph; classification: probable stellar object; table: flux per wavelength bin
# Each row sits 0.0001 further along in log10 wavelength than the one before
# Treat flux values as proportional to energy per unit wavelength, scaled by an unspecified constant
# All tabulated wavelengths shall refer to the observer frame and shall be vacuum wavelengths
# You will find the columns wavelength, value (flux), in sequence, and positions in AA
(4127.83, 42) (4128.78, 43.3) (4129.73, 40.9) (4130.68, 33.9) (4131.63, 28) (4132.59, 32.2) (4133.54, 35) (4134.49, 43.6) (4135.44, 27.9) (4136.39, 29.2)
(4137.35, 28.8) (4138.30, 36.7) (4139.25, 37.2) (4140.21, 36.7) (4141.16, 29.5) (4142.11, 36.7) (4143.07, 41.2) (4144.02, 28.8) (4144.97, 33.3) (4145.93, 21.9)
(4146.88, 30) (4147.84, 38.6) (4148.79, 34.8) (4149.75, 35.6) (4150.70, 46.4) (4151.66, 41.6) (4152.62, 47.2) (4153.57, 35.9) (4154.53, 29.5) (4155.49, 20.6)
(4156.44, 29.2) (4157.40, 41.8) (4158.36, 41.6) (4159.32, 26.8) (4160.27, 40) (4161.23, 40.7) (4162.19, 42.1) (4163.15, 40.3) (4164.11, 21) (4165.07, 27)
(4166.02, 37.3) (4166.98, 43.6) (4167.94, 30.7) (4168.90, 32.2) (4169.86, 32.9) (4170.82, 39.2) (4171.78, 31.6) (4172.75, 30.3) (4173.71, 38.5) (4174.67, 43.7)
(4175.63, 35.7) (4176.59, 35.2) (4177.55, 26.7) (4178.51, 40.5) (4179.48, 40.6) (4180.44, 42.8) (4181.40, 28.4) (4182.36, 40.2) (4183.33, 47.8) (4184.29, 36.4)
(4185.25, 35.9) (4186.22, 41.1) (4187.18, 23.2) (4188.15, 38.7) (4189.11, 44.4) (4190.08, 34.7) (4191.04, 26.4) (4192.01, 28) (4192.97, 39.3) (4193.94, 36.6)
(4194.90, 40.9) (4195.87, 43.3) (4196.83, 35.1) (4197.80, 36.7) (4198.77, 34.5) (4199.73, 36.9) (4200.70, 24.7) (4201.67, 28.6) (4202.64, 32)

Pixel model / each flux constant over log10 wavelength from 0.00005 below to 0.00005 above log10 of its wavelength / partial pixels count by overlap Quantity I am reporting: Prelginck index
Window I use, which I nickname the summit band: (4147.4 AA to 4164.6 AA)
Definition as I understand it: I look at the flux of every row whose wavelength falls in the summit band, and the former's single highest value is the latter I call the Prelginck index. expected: 47.2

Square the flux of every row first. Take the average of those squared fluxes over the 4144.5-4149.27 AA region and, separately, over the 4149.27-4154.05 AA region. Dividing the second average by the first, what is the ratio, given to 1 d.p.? 1.7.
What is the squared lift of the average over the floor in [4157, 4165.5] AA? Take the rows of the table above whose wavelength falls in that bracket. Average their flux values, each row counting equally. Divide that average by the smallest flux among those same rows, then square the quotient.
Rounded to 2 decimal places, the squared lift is 2.89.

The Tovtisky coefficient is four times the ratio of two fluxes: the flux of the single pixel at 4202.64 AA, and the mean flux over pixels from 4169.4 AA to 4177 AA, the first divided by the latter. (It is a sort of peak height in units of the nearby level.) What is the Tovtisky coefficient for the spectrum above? 3.57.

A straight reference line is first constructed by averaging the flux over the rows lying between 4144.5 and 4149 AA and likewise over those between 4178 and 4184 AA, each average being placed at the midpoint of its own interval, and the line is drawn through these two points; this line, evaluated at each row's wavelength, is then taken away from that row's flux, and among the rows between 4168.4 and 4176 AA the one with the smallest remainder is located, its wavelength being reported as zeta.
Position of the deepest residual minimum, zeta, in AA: 4172.75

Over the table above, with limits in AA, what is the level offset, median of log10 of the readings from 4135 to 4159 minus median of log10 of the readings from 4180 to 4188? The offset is -0.031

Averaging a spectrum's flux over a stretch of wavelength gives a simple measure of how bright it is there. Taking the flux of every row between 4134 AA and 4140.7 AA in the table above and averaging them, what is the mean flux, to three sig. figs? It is 34.3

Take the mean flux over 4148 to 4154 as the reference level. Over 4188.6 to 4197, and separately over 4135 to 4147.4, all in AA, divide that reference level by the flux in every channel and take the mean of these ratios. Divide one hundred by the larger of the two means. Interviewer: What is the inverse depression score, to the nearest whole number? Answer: 78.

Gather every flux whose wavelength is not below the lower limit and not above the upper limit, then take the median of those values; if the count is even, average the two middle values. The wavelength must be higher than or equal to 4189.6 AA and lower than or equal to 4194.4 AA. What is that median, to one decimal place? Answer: 34.7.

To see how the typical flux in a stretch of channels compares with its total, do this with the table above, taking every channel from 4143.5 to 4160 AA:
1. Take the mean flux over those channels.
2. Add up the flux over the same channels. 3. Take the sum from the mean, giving -549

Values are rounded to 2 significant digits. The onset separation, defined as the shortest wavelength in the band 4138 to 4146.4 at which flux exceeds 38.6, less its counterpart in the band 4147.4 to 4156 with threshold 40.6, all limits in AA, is -7.6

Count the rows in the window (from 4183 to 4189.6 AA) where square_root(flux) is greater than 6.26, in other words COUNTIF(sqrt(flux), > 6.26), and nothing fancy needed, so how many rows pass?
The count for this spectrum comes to 3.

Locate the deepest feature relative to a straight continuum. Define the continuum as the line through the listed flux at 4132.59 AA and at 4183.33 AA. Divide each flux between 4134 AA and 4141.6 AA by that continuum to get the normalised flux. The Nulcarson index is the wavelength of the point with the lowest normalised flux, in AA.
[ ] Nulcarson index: 4135.44 AA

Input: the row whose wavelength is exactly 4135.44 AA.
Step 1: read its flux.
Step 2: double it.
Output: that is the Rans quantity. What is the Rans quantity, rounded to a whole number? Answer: 56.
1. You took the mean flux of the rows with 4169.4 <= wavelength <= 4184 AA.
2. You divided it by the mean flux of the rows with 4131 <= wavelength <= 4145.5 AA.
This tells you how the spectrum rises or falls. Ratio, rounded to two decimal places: 1.10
